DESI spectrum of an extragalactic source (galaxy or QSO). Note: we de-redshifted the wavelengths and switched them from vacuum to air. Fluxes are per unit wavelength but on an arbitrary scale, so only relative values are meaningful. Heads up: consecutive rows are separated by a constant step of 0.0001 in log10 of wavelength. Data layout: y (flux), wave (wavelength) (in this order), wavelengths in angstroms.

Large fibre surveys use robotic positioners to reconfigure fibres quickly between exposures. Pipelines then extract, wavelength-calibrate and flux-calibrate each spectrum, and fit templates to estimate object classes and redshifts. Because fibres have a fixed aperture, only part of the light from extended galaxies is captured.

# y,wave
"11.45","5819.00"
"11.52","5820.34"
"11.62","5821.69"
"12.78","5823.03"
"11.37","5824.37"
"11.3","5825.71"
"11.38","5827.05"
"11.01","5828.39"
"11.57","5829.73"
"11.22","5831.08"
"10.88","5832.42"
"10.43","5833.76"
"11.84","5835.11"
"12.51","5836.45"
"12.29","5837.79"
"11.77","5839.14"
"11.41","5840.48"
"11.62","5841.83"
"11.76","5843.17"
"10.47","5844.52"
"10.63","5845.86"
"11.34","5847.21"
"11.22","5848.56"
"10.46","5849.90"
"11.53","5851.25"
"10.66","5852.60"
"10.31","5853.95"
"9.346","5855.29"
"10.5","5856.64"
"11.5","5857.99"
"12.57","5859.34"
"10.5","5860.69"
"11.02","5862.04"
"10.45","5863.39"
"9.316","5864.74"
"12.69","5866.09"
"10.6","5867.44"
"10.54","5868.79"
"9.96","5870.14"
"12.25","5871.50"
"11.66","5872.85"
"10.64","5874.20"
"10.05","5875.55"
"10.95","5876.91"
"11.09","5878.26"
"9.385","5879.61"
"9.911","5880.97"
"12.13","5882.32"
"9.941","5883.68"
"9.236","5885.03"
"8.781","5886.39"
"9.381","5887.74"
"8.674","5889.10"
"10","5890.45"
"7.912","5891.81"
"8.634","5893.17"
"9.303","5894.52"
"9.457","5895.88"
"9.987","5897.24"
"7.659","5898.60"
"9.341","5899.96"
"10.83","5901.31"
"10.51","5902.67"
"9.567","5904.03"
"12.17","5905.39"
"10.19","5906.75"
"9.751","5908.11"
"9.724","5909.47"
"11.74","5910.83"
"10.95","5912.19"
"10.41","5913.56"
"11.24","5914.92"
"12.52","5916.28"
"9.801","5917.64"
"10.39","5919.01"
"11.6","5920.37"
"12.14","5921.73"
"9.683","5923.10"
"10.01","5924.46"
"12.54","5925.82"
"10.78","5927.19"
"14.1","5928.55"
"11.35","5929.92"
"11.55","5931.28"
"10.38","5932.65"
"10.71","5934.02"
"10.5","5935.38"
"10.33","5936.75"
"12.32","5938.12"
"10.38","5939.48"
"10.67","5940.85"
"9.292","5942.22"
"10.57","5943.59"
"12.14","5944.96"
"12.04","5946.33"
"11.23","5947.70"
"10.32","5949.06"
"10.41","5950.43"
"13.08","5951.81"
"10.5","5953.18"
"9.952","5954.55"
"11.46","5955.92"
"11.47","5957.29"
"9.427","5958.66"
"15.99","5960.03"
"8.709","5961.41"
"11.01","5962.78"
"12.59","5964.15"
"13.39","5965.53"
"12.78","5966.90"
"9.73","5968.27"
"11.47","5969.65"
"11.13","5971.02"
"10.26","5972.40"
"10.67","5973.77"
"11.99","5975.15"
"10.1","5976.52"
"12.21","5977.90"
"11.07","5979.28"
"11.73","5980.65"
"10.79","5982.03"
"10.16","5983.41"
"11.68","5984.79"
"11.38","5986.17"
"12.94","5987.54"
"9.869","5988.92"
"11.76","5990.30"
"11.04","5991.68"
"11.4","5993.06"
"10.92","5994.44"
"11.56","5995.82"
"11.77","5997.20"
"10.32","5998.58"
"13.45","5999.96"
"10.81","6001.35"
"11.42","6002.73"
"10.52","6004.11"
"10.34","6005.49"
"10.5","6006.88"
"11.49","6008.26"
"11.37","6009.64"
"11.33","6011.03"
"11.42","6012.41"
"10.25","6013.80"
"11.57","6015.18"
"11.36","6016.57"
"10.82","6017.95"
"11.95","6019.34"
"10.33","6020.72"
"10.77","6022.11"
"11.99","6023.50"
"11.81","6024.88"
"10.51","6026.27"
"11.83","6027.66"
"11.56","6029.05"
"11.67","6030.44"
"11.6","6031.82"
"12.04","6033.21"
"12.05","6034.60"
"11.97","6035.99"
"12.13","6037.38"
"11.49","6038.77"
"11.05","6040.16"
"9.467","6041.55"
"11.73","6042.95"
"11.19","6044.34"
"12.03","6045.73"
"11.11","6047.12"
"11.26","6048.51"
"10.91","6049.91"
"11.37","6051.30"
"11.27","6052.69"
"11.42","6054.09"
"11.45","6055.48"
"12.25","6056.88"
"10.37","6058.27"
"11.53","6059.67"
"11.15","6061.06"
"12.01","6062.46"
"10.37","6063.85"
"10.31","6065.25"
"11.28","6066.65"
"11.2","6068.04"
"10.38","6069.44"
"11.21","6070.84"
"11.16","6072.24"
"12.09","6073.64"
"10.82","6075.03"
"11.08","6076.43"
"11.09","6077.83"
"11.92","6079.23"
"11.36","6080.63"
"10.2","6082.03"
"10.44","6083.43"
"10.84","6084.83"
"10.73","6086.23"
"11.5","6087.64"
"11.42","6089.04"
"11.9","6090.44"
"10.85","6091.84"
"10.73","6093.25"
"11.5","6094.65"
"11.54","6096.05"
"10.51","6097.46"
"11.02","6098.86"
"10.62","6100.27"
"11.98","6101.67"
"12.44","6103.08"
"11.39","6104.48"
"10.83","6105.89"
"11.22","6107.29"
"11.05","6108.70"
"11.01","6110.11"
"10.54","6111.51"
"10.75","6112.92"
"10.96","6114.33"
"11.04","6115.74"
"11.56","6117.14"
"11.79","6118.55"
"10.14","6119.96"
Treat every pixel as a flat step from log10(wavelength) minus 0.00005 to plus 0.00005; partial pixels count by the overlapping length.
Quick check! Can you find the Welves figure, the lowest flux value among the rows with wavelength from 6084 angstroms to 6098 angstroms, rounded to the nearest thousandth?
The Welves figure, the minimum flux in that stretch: 10.510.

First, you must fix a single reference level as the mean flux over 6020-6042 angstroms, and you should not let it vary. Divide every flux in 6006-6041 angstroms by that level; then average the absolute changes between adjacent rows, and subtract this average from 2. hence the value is 1.95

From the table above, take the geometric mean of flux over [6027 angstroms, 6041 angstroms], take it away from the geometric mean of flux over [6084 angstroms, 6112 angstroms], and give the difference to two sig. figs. -0.57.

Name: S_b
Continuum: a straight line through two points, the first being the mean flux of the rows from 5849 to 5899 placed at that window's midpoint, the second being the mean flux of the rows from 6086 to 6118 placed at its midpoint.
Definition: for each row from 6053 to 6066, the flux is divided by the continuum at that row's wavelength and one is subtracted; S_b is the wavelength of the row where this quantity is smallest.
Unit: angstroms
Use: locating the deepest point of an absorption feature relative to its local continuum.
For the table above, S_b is 6065.25 angstroms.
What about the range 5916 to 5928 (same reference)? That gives 5923.10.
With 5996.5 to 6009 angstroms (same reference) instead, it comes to 6005.49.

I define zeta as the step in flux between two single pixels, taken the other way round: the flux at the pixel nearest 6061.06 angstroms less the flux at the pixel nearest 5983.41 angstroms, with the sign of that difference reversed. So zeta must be -1.0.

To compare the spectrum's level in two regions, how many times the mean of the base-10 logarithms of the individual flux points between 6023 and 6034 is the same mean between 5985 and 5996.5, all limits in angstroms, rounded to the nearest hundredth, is 1.01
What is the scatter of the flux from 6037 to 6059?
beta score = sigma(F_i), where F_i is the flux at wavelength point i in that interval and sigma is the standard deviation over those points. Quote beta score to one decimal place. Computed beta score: 0.7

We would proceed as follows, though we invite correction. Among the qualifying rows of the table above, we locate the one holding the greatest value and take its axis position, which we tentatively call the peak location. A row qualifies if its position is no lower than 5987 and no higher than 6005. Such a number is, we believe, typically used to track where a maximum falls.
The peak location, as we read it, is 5999.96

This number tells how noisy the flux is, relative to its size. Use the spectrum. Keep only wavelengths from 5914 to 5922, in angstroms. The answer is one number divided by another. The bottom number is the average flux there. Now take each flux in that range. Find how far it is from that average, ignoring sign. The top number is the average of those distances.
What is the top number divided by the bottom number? 0.07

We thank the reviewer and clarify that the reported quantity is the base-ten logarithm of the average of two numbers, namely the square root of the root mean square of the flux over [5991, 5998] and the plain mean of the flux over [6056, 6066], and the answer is 0.861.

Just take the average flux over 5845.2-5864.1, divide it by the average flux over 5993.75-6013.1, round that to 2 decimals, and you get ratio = 0.97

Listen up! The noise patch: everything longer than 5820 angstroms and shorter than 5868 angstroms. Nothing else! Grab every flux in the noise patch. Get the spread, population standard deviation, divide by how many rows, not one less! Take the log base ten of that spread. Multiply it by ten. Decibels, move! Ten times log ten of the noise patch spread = -1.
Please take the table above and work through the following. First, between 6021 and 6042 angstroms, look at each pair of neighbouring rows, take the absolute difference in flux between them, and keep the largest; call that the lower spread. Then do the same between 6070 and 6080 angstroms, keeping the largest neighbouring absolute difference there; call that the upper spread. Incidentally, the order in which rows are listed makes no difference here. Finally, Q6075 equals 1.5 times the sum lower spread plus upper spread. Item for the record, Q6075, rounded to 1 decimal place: 4.3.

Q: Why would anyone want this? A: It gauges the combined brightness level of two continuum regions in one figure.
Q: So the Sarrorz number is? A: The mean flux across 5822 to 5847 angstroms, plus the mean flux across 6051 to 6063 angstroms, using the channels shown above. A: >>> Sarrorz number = 22.9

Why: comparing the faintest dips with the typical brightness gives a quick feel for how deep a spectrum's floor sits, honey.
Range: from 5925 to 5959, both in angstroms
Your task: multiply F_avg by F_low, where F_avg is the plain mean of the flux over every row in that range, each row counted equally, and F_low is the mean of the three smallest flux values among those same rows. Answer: 106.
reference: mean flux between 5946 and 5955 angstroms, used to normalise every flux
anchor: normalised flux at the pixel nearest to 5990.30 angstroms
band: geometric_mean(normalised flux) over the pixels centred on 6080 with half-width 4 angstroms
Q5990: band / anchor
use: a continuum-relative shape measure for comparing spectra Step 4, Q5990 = 0.94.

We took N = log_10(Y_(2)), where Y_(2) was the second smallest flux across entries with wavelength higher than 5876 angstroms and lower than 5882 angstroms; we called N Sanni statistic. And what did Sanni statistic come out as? 1.00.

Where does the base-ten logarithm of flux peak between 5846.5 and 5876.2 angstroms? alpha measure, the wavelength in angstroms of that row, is 5866.09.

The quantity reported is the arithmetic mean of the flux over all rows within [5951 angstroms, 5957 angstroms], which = 11.2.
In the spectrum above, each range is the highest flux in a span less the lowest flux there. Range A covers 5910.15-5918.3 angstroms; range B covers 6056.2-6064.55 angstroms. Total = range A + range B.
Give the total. 4.6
